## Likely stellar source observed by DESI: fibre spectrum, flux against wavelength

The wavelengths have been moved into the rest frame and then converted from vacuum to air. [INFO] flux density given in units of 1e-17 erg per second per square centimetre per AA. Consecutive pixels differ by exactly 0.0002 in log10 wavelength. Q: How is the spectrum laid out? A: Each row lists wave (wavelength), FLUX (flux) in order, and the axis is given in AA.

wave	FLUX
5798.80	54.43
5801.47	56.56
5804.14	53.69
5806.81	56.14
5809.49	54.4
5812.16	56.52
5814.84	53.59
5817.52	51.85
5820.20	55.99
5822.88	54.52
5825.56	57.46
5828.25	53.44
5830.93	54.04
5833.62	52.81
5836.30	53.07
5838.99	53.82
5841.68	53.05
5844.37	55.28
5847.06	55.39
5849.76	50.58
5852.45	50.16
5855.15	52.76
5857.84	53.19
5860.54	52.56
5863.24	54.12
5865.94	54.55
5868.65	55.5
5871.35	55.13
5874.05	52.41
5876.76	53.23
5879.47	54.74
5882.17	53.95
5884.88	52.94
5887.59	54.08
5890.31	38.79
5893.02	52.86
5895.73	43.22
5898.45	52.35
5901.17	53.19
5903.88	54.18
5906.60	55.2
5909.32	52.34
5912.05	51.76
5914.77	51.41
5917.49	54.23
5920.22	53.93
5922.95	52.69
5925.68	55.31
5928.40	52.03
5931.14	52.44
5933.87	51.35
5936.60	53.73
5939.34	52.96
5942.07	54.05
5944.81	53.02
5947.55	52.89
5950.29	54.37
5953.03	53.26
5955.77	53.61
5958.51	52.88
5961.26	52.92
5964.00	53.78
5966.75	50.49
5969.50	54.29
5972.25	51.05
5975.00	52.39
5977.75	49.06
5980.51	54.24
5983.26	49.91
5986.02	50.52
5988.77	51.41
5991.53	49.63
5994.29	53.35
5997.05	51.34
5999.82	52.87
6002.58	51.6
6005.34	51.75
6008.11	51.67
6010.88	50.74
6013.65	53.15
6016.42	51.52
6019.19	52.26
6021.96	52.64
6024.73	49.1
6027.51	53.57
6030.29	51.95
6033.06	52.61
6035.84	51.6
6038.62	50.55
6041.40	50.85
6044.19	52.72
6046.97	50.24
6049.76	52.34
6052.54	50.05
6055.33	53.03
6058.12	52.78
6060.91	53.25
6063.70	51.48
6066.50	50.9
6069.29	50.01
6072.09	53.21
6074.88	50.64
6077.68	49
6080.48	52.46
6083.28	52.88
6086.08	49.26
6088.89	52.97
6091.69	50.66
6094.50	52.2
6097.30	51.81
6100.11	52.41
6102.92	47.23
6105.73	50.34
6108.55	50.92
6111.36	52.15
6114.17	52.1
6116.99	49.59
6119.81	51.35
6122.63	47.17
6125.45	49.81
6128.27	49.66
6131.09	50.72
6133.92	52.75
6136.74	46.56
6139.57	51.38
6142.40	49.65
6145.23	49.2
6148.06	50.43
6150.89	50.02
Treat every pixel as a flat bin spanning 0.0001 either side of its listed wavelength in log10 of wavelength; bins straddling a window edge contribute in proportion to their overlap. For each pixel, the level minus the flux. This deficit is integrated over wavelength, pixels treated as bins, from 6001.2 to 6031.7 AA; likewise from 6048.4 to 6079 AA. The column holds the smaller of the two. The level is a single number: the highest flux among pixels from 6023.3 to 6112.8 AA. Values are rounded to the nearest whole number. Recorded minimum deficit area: 54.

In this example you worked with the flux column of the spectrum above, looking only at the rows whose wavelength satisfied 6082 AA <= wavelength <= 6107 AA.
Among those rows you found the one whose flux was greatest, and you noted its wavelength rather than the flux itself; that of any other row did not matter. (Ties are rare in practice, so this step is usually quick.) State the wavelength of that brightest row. 6088.89 AA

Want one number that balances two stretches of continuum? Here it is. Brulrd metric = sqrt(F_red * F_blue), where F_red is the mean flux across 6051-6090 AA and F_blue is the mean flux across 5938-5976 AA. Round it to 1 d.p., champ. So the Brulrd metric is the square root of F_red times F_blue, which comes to 52.3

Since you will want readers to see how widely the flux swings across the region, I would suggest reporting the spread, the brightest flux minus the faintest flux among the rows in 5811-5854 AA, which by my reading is 7.3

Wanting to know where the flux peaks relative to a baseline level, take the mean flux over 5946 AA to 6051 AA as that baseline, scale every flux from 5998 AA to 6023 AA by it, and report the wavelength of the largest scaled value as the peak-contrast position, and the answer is 6013.65 AA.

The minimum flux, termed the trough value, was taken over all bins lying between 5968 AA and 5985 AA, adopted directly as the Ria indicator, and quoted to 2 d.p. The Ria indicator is 49.06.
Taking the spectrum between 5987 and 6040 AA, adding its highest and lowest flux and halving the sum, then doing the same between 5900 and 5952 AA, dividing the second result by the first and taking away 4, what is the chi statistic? -2.96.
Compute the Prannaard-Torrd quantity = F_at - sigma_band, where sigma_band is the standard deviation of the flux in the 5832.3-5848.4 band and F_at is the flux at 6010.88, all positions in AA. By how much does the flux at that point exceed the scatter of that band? 50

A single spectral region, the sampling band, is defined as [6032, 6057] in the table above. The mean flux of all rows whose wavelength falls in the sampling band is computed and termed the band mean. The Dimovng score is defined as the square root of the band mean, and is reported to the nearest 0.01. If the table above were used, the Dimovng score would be 7.18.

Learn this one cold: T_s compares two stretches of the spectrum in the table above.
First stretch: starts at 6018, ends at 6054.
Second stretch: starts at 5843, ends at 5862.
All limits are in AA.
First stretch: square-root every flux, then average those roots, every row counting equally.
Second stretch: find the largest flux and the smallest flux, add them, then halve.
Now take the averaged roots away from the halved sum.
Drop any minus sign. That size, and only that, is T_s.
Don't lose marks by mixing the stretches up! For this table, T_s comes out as 45.6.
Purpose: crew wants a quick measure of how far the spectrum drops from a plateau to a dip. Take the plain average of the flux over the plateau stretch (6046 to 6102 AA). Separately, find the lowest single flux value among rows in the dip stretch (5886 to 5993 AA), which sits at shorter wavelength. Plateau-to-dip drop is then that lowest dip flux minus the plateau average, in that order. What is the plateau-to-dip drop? -12.8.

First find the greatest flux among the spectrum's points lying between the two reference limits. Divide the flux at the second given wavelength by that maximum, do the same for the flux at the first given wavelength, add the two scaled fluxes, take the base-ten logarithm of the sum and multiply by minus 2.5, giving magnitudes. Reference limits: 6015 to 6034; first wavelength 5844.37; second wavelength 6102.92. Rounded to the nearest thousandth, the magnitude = -0.705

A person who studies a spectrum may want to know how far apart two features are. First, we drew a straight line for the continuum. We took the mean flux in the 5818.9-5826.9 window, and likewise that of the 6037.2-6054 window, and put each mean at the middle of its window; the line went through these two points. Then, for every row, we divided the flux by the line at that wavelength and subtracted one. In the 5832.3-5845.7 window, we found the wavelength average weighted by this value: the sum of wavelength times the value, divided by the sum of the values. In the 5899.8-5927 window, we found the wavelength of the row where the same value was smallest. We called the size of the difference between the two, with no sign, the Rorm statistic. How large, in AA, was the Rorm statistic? 77.2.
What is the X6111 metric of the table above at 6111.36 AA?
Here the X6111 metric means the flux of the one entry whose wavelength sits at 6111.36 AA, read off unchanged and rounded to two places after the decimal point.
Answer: 52.15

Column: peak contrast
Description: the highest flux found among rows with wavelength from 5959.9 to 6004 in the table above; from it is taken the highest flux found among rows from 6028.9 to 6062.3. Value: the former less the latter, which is 1.0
